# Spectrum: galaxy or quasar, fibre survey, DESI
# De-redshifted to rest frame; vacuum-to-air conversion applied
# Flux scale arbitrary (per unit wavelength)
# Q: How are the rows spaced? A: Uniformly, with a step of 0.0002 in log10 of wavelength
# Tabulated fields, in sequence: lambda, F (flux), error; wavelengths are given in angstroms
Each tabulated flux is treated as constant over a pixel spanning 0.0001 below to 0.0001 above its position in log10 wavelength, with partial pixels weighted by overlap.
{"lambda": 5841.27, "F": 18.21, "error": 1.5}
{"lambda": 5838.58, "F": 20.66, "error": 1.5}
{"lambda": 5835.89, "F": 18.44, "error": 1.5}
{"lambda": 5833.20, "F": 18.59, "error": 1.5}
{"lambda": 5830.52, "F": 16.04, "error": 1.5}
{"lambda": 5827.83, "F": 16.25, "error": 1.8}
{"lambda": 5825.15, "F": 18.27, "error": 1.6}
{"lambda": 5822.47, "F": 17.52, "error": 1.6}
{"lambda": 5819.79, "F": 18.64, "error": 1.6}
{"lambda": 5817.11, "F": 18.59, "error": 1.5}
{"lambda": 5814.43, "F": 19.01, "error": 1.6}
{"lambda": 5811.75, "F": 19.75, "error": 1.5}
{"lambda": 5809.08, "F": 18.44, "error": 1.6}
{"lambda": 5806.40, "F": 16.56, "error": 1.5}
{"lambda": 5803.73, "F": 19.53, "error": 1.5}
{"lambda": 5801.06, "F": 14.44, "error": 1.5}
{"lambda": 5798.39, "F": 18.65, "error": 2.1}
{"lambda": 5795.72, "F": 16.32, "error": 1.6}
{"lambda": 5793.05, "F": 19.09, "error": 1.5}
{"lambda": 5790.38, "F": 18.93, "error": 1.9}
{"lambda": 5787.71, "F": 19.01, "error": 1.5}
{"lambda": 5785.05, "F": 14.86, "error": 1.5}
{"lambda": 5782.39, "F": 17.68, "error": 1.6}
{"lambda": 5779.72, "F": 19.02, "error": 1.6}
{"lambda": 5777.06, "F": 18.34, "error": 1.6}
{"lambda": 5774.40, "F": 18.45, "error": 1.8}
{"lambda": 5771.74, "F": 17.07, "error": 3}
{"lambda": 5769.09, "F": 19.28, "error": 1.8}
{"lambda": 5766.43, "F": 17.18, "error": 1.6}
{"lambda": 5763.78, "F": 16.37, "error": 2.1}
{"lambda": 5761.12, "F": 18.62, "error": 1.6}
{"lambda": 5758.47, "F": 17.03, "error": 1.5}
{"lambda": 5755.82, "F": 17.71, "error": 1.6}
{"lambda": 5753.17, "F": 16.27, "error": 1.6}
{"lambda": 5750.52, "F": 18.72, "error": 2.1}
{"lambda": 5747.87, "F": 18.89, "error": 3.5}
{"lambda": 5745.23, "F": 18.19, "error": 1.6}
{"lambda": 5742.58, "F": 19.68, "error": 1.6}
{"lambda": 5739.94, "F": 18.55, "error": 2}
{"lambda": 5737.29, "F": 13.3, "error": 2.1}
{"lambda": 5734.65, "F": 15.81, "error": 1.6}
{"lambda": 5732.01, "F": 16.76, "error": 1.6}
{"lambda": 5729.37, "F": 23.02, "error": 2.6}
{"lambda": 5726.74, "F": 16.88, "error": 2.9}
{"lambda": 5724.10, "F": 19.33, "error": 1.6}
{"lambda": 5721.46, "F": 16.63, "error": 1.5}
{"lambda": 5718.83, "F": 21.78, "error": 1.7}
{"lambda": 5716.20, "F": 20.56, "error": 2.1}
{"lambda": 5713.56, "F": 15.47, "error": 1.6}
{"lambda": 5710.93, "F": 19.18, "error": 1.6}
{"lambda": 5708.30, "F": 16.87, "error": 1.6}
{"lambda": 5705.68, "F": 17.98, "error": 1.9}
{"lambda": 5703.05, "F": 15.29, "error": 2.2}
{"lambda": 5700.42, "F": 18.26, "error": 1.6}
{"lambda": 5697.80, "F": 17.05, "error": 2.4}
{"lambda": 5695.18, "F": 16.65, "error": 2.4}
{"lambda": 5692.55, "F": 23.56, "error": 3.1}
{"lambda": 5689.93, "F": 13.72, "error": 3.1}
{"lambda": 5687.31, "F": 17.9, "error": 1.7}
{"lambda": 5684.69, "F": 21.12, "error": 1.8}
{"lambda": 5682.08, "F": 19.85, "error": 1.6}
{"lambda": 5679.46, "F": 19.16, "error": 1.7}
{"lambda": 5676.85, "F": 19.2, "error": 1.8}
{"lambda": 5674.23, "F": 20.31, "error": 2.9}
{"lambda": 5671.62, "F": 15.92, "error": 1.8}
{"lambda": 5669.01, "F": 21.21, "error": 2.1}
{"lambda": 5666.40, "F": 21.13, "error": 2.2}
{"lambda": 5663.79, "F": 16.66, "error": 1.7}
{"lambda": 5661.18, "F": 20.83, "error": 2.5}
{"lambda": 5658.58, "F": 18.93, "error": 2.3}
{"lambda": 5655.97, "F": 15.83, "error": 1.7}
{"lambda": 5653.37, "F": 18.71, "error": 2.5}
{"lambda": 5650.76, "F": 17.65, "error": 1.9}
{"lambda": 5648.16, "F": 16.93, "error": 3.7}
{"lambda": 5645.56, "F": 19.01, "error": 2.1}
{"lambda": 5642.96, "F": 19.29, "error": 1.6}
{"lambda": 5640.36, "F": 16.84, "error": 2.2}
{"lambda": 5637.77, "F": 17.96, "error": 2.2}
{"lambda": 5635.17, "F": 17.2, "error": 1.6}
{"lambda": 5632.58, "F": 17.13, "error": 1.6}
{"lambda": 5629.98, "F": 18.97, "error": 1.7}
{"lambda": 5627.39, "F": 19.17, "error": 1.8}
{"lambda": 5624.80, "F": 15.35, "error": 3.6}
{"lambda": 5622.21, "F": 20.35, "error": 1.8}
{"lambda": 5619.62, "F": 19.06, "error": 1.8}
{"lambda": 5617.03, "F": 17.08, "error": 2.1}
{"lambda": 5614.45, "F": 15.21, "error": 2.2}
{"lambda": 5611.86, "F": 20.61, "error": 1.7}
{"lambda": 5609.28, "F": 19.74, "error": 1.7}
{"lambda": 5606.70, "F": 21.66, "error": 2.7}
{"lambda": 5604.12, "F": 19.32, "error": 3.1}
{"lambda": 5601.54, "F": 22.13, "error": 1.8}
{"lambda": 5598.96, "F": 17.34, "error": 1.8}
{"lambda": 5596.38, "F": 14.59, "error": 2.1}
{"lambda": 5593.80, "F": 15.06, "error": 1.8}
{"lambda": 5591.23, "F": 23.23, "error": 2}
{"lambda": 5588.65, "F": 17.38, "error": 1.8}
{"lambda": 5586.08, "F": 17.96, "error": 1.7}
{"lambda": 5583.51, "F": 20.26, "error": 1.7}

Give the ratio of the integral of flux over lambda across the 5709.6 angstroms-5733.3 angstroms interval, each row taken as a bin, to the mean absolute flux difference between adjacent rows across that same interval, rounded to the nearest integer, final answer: 109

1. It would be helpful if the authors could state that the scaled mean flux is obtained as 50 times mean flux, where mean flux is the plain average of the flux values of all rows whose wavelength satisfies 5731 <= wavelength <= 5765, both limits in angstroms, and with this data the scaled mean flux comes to 869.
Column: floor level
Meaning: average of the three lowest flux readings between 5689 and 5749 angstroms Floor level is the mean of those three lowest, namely 14.1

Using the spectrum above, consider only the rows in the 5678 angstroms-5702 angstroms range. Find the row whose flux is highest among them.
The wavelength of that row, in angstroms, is 5692.55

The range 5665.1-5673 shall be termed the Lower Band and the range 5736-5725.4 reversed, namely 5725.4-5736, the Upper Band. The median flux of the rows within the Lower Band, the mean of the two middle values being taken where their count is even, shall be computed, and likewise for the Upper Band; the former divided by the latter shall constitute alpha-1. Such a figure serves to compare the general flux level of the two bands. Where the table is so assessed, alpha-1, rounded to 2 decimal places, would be 1.26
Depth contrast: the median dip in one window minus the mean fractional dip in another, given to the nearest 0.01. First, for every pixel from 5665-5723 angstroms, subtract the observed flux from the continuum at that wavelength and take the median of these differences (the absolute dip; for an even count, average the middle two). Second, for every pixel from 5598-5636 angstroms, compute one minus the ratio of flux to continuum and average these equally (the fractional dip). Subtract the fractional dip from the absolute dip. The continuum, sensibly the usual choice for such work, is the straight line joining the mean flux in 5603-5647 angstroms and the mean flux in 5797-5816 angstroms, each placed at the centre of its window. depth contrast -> -0.38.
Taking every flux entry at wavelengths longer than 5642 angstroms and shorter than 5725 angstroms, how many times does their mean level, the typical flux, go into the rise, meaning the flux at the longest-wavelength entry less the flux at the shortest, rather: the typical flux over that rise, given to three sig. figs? 462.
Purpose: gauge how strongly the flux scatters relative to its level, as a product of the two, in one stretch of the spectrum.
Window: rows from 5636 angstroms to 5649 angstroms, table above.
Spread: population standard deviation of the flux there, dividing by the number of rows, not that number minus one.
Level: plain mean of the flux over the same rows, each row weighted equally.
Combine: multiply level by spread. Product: 18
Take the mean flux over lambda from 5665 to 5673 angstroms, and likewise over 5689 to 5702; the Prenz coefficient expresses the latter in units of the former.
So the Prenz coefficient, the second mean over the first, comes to 0.92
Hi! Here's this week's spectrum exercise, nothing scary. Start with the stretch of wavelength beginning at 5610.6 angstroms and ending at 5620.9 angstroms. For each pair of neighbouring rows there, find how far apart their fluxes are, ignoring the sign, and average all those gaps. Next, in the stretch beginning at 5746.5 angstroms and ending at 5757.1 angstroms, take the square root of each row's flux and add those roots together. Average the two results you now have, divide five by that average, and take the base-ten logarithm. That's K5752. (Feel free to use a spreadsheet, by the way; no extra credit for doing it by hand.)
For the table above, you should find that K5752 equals -0.301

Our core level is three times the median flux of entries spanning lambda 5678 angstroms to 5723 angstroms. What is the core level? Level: 53.9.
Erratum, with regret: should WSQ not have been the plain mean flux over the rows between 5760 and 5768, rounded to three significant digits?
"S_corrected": 17.4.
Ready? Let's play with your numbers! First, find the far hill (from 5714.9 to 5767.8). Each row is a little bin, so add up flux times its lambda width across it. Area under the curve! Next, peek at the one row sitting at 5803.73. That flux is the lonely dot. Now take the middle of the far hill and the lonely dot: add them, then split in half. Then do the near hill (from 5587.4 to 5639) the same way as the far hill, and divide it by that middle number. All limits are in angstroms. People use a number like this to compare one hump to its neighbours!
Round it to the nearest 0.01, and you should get 1.95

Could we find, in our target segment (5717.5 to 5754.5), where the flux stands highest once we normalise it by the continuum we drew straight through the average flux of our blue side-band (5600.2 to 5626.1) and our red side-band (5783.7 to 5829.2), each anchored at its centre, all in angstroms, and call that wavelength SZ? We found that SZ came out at 5729.37 angstroms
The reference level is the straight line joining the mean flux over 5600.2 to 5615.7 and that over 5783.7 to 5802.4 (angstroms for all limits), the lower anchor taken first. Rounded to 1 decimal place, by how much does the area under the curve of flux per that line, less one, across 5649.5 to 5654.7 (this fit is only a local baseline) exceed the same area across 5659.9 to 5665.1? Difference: -0.2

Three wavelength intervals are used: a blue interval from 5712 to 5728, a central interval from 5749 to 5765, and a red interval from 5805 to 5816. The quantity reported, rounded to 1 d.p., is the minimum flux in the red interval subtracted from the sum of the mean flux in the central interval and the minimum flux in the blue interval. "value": 16.4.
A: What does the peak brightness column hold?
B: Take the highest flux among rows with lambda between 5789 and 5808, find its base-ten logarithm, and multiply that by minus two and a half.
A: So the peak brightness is -3.23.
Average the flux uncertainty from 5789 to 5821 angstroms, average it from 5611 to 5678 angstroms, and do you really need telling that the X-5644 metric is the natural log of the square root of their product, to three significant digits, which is 0.616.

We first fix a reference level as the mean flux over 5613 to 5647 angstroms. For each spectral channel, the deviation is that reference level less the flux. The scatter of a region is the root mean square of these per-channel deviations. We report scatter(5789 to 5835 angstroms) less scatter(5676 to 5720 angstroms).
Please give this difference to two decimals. -1.08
